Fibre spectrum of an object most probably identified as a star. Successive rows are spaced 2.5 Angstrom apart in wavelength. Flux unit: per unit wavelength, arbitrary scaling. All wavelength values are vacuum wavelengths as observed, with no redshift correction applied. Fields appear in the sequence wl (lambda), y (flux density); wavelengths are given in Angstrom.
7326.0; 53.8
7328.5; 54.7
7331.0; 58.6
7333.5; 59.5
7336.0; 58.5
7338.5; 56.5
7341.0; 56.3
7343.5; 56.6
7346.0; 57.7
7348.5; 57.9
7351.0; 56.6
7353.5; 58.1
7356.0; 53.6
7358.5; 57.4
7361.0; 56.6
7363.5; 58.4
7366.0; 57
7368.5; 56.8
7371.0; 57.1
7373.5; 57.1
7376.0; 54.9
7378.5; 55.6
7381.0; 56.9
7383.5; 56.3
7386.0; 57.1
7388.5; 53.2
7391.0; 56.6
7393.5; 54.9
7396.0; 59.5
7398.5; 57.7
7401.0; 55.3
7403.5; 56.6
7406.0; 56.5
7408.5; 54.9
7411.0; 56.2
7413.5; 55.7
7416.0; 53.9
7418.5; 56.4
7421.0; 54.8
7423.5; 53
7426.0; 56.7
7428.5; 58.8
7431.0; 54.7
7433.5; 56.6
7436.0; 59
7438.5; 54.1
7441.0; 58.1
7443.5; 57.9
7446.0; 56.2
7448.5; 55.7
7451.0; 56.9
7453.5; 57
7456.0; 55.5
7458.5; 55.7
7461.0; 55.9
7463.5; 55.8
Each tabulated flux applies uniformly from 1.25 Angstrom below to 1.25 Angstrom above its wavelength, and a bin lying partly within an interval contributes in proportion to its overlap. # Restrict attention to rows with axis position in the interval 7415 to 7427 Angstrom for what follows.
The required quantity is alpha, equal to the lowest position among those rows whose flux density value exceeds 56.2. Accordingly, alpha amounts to 7418.5 Angstrom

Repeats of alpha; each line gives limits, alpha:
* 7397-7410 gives 7398.5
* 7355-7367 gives 7358.5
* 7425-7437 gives 7426.0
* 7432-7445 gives 7433.5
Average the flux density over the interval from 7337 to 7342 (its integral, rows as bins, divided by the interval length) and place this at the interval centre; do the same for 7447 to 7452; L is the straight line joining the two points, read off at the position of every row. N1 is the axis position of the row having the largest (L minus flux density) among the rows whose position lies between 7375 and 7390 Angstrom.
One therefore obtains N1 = 7388.5 Angstrom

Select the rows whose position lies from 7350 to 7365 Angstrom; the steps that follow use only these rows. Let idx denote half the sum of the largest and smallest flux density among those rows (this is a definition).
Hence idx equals 56.0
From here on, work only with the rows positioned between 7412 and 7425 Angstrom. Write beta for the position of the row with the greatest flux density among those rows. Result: 7418.5 Angstrom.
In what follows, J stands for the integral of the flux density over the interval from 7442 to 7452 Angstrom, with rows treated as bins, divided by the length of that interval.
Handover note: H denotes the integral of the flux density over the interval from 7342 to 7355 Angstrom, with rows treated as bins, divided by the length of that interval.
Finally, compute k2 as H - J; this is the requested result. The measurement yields 0.6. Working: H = 57.3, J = 56.7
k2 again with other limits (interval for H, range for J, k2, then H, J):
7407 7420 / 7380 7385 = -1.2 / 55.4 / 56.6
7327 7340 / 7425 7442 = 0.6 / 57.5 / 56.8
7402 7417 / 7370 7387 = -0.8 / 55.7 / 56.4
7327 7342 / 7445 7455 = 0.9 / 57.3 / 56.4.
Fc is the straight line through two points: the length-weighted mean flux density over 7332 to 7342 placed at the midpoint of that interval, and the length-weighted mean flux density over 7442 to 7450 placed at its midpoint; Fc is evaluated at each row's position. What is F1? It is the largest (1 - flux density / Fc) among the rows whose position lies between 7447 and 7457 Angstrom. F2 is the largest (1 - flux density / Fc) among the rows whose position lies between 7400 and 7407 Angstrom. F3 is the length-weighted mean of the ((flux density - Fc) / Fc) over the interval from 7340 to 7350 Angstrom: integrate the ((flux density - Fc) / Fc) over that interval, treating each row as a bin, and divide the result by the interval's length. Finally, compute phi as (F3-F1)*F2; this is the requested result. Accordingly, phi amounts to -0.0009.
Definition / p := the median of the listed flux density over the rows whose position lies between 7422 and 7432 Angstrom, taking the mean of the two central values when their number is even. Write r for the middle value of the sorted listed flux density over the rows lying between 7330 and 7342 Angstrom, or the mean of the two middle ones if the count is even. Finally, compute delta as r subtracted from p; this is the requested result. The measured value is -2.8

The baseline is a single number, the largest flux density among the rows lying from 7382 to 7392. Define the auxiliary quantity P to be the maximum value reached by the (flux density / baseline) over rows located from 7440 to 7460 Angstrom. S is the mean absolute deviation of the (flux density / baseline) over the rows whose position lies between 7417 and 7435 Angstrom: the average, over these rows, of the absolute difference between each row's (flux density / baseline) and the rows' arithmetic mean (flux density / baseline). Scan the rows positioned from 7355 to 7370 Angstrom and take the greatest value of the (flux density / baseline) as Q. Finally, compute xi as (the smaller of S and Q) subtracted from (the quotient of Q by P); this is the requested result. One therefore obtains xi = 0.98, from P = 1.02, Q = 1.02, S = 0.025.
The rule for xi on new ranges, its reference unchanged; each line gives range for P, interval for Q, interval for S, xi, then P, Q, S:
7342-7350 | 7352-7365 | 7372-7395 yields 0.99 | 1.01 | 1.02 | 0.019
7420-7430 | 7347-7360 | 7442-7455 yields 0.98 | 1.03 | 1.02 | 0.011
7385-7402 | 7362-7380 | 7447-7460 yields 0.97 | 1.04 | 1.02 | 0.011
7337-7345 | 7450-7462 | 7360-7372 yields 1.00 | 0.99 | 1.00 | 0.009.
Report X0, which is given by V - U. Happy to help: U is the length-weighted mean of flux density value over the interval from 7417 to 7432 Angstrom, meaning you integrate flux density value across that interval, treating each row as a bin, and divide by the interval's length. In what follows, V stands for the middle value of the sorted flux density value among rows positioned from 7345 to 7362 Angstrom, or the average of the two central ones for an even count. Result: 1.7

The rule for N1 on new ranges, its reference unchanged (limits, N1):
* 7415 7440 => 7423.5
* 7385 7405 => 7388.5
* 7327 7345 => 7328.5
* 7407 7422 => 7416.0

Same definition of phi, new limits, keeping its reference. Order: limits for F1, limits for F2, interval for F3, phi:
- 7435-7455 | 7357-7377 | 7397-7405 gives -0.0024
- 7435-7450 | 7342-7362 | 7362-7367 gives -0.0030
